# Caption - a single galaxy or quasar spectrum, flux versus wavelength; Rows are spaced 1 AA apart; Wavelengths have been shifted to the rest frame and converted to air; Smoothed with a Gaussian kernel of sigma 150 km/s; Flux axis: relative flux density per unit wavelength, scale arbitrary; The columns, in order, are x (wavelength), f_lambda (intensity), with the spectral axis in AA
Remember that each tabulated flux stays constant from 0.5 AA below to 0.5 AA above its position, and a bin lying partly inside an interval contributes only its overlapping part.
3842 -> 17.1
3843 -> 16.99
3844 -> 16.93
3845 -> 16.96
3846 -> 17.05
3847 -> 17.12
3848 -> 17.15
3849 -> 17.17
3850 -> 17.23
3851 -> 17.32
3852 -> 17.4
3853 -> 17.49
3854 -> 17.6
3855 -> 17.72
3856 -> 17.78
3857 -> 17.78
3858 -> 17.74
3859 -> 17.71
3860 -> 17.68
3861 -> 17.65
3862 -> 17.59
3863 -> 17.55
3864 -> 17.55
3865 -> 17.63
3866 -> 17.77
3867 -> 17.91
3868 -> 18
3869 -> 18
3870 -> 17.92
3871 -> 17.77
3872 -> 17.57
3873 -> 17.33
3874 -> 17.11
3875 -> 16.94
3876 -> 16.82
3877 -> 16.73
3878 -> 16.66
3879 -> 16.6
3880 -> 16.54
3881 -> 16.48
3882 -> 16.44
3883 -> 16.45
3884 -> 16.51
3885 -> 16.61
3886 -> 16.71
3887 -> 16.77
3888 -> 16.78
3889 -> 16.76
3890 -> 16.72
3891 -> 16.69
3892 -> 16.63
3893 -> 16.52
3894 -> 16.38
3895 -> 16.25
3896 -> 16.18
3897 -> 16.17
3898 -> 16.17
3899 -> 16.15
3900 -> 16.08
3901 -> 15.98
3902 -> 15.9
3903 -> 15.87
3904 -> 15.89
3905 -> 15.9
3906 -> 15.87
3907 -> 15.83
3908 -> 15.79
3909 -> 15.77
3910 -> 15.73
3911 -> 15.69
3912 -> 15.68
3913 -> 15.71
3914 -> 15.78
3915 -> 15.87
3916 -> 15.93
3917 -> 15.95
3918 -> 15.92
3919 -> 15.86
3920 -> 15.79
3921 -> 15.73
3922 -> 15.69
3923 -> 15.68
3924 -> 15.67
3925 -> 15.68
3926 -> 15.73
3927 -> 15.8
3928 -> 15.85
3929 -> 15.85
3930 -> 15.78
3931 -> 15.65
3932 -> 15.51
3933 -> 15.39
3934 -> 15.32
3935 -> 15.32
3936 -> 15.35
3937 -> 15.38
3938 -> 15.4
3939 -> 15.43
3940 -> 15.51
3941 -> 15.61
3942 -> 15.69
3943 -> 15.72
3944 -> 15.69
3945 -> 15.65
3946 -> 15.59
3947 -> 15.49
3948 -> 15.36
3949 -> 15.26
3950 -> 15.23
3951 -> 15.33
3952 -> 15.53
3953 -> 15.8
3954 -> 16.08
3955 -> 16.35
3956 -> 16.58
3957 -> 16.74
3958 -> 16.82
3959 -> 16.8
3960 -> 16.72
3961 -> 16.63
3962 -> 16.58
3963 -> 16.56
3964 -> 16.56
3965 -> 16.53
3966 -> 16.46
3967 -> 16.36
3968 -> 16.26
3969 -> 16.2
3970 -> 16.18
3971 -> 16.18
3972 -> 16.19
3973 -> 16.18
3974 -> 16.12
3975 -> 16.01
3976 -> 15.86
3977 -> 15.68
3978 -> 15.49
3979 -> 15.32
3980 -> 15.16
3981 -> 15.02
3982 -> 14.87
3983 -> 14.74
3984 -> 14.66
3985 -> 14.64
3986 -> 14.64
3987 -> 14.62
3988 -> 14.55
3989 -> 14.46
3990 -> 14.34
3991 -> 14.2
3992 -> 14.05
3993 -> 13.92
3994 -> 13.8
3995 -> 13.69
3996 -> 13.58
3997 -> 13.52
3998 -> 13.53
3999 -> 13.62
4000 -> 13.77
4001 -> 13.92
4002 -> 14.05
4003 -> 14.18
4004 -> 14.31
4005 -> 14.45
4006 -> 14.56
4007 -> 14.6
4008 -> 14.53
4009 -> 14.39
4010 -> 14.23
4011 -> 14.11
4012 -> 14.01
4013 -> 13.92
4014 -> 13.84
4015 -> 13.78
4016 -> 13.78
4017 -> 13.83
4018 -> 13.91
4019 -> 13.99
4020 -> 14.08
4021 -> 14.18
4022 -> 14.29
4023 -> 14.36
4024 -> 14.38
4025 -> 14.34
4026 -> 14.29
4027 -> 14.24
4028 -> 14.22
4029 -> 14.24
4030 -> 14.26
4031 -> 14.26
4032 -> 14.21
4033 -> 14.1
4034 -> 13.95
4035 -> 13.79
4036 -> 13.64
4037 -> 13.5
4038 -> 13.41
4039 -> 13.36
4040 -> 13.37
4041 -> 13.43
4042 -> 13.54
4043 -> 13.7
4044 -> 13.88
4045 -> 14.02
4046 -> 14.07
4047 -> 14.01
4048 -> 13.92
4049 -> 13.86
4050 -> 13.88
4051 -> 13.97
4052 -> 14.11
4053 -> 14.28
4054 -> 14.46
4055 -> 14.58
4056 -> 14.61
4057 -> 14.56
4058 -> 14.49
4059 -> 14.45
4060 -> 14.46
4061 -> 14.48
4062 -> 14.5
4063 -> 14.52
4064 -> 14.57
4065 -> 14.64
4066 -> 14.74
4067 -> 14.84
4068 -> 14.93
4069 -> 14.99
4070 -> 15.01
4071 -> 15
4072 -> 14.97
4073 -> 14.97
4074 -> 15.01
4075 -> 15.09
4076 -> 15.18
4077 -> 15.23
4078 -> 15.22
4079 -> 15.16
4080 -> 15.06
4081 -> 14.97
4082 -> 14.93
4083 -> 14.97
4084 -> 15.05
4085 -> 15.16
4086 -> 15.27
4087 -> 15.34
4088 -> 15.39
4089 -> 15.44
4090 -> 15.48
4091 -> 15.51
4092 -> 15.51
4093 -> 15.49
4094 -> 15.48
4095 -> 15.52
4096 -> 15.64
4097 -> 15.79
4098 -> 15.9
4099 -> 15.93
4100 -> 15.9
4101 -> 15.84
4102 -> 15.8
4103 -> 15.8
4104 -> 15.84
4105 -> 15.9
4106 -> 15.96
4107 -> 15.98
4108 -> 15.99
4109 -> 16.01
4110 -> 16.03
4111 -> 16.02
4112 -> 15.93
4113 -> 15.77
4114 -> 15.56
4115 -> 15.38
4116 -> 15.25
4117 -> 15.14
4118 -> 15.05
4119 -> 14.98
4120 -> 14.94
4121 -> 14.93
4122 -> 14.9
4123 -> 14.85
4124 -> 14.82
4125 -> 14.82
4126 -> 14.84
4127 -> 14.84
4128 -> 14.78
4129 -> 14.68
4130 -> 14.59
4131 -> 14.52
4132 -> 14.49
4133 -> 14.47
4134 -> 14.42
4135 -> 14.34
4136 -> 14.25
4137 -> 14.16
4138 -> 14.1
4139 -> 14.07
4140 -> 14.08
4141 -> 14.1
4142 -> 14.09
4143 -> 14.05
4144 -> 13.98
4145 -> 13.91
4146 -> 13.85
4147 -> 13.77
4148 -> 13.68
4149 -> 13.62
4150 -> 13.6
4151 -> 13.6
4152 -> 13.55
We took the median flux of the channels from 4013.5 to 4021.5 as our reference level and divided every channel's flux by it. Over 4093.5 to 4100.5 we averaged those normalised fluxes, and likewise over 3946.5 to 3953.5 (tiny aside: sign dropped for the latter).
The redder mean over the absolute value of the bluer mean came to 1.02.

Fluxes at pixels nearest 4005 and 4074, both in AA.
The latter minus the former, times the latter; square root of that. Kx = 2.9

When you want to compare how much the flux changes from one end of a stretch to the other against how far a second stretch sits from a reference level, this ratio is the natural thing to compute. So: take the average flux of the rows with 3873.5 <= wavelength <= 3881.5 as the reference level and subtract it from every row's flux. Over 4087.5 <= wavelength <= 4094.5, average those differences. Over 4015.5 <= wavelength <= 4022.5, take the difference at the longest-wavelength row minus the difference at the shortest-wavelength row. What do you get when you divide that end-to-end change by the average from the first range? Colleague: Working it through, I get -0.40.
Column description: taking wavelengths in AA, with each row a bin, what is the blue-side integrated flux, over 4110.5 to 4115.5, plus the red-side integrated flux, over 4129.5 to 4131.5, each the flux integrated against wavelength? 108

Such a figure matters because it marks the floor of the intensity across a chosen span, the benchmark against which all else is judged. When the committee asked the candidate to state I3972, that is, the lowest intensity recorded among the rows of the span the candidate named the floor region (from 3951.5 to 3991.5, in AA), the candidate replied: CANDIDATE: 14.2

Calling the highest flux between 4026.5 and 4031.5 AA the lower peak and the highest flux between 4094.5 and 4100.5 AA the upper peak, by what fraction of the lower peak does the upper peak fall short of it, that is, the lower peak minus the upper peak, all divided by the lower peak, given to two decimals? -0.12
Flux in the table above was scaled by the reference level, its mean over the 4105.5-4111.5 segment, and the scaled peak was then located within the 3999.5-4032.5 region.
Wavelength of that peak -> 4007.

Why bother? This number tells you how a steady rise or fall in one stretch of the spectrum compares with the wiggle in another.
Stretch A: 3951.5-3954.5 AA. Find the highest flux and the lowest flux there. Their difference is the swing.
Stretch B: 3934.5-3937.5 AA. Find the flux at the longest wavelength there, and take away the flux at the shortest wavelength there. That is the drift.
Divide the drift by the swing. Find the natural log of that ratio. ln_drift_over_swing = -2.2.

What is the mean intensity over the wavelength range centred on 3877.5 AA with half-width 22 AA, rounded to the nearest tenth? 17.0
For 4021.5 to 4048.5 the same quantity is 14.0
